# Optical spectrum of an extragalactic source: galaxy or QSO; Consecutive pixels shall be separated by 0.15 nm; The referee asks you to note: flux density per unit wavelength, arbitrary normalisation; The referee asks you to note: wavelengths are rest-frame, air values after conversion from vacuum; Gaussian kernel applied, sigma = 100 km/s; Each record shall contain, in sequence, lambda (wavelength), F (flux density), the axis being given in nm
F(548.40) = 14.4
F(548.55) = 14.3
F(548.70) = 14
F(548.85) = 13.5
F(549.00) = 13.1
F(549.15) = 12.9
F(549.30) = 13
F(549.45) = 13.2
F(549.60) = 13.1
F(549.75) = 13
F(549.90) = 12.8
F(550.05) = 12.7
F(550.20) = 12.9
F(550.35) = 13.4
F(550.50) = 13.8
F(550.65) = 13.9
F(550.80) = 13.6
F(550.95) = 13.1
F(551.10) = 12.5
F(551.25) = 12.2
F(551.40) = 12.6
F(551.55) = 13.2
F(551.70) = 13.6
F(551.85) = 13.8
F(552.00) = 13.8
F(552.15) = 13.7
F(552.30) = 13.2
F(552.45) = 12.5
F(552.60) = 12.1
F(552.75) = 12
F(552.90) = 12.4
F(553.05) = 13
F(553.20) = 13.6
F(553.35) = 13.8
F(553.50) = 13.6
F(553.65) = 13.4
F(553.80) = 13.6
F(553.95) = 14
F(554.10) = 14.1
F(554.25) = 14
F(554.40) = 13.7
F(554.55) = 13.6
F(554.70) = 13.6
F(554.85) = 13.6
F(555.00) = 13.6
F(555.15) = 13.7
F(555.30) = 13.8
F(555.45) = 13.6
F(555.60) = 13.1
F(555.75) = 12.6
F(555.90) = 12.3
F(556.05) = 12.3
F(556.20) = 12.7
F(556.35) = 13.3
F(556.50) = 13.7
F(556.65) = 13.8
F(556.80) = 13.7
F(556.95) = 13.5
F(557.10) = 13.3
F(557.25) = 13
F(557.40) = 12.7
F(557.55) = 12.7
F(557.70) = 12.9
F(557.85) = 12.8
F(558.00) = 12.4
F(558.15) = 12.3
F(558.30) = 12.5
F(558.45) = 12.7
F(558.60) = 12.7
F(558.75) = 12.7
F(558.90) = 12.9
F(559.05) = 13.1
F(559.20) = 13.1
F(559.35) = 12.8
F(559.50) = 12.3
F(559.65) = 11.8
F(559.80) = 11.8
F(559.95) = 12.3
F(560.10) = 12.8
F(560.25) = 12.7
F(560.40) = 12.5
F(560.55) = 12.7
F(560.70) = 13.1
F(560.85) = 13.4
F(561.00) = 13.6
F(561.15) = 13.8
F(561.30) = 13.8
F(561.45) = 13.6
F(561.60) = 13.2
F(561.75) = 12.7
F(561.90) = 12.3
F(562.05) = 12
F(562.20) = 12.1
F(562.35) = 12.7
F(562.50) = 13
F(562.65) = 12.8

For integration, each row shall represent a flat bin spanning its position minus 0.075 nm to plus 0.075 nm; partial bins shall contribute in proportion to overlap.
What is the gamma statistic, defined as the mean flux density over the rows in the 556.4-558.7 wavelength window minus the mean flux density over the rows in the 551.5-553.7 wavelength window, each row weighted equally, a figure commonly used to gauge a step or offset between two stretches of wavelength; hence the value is -0.20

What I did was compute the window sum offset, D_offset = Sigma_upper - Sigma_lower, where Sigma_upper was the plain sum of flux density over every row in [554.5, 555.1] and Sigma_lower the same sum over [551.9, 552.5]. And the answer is 1.2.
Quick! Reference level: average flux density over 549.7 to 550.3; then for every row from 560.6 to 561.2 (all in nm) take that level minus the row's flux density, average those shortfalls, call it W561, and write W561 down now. -0.6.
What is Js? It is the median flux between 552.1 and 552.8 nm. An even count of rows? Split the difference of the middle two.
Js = 12.5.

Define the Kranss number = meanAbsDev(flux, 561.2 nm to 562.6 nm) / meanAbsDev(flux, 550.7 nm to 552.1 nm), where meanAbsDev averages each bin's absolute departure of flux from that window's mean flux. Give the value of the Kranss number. 1.04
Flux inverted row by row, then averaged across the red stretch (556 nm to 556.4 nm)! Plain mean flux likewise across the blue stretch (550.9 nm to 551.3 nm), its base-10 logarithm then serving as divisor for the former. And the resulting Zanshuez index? 0.0713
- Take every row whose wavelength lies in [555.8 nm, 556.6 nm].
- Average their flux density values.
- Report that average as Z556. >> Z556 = 12.9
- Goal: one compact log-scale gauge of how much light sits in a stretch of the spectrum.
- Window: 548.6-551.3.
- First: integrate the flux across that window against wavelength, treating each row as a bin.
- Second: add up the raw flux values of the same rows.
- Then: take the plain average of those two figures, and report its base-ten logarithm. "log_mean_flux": 2.1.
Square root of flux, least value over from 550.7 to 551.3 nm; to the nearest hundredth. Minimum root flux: 3.49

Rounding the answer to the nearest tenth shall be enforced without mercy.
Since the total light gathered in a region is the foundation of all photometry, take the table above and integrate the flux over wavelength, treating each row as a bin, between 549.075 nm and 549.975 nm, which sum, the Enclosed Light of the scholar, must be 11.7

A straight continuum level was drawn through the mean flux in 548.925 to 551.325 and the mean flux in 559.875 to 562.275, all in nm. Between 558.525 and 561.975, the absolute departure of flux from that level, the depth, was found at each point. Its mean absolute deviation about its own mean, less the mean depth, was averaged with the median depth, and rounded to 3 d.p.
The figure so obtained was 0.061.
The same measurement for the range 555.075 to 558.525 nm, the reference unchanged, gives 0.110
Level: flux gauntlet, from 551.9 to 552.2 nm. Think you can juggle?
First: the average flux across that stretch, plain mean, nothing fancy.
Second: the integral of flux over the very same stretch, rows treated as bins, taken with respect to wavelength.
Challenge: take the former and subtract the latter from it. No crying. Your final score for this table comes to 10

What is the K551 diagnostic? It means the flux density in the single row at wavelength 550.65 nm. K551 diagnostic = 13.9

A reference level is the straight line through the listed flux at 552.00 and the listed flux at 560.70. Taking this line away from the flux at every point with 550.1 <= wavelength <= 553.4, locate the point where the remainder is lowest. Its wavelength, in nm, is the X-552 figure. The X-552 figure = 552.75 nm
